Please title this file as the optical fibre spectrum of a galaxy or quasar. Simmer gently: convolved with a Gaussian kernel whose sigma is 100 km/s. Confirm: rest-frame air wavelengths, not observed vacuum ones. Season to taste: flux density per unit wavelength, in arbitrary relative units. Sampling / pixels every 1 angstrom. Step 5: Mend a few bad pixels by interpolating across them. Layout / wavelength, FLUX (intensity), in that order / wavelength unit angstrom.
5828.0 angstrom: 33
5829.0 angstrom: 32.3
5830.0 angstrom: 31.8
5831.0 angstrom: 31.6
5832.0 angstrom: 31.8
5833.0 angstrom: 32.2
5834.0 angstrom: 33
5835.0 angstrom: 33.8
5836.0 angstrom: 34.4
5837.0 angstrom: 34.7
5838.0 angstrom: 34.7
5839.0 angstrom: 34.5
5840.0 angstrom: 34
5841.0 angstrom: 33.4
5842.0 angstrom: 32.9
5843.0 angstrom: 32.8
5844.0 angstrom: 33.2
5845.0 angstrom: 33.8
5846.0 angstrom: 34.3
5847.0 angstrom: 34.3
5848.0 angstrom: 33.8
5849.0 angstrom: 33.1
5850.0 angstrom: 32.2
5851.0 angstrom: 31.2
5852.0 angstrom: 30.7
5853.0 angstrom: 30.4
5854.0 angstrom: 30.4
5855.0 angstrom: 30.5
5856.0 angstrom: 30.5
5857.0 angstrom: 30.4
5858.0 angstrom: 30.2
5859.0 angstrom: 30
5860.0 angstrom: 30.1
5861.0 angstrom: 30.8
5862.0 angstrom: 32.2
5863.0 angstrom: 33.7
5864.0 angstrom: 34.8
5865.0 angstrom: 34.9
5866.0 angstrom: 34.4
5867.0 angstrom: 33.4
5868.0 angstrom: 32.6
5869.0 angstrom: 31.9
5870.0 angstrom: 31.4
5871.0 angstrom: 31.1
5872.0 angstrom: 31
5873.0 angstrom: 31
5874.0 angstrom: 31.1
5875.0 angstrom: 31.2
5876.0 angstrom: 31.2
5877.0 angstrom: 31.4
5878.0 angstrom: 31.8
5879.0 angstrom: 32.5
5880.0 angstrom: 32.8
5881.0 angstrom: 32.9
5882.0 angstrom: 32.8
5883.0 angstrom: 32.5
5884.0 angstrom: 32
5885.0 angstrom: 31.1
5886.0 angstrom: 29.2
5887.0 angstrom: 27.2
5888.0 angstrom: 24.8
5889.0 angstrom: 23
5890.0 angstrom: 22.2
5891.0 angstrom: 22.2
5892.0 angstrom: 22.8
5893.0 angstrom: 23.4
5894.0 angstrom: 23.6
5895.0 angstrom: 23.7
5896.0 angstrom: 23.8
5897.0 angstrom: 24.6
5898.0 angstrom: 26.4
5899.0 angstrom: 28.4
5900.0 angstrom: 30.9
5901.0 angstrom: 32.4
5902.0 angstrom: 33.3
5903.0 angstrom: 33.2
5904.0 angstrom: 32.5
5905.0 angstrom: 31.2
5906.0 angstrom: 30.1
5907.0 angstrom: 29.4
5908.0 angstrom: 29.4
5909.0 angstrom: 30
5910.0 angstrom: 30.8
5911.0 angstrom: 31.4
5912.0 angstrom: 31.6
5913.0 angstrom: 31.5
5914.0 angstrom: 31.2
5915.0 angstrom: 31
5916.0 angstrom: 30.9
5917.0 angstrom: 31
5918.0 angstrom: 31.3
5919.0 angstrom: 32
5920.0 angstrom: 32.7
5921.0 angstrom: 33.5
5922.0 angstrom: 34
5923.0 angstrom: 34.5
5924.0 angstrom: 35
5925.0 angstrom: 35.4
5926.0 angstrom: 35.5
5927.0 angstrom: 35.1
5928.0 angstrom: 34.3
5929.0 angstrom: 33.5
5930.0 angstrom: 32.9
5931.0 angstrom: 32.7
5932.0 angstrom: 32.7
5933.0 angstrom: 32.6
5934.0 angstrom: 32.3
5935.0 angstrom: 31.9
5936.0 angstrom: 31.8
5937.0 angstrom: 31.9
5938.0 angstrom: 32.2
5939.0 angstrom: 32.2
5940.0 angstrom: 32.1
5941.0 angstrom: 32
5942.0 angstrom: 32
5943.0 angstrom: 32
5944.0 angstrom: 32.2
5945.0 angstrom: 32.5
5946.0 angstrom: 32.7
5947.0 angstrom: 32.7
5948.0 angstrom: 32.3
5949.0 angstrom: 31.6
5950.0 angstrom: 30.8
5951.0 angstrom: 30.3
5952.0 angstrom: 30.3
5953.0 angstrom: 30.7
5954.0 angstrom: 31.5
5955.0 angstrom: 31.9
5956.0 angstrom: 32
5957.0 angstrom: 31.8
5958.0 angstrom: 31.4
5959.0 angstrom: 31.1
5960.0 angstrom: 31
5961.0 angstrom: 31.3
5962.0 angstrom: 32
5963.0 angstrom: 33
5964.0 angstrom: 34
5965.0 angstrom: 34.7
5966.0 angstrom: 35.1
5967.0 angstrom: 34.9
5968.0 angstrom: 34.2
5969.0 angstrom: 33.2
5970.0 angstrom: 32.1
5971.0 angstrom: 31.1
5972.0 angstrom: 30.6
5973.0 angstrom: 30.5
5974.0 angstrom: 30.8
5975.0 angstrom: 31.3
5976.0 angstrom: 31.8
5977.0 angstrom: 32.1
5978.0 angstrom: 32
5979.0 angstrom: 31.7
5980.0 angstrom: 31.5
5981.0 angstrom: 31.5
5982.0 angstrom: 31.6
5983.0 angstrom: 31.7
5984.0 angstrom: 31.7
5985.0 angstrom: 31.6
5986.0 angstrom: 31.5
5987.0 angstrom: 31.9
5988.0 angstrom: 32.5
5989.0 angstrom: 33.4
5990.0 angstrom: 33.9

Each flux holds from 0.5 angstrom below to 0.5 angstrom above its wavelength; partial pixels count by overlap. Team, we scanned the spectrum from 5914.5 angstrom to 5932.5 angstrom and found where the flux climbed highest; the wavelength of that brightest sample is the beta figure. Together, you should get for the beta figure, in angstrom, 5926.0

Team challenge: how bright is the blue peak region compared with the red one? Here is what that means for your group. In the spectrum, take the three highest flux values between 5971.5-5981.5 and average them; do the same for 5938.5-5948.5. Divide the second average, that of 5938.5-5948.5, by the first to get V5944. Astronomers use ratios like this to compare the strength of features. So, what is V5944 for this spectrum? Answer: 1.02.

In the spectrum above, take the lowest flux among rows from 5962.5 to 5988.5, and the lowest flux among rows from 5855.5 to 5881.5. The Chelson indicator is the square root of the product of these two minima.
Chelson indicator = 30.2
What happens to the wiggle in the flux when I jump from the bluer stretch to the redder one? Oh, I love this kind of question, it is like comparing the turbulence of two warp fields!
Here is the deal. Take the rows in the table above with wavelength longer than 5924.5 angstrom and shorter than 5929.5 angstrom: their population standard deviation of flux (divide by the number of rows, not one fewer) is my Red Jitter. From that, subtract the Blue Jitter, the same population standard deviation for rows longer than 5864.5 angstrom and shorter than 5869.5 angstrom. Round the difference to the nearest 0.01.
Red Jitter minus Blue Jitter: -0.35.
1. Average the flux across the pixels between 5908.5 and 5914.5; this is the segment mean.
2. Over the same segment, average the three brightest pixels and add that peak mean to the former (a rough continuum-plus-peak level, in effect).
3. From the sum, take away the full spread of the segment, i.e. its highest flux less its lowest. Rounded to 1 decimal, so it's 61.0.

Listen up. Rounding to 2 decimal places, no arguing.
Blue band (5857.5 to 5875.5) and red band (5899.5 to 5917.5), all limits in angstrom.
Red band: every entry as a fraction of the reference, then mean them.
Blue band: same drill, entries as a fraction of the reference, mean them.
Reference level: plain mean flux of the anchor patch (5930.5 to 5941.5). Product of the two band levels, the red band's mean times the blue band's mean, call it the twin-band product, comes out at 0.96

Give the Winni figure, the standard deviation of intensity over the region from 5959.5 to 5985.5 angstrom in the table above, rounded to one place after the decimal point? 1.3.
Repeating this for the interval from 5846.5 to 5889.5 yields 2.3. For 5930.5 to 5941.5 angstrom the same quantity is 0.3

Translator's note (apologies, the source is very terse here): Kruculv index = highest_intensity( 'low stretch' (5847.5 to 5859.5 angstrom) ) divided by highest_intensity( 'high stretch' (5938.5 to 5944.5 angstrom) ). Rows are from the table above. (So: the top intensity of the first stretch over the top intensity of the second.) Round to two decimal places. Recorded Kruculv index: 1.05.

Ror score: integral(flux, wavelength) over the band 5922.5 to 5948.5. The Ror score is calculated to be 857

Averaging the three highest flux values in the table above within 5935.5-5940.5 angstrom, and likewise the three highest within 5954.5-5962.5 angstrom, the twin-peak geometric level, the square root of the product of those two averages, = 32.1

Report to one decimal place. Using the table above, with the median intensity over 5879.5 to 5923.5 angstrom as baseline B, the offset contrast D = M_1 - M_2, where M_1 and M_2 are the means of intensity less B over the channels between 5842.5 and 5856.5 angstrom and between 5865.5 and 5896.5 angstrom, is 3.0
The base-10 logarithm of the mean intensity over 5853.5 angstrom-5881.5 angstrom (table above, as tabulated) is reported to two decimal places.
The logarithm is 1.50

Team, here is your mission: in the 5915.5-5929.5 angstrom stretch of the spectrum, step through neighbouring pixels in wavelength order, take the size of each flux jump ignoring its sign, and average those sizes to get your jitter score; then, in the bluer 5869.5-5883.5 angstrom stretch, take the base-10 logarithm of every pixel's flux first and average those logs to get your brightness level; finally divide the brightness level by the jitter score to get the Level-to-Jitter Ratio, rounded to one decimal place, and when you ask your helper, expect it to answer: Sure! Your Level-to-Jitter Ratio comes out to 3.0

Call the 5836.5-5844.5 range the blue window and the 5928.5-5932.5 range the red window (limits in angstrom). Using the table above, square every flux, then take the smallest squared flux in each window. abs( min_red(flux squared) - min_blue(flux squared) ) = 7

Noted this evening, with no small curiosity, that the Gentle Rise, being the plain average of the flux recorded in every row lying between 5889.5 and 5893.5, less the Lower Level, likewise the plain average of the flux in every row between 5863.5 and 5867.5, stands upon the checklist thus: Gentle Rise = -12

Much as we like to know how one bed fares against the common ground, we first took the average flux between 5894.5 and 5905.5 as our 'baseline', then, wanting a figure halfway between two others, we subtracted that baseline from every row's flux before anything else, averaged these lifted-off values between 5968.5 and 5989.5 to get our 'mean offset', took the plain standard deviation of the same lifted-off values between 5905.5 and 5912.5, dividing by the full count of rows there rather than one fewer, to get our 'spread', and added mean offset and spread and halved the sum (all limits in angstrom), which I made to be 1.7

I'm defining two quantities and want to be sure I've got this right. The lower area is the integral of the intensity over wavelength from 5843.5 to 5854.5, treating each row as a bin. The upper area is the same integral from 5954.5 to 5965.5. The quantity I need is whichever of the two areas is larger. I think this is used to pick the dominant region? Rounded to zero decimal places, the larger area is 357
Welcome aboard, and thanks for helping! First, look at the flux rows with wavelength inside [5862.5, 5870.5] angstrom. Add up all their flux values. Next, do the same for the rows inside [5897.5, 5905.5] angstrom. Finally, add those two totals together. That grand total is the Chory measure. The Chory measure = 515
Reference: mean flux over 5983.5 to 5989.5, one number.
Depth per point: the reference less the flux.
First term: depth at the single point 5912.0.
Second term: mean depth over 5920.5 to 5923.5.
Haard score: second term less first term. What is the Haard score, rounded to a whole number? -2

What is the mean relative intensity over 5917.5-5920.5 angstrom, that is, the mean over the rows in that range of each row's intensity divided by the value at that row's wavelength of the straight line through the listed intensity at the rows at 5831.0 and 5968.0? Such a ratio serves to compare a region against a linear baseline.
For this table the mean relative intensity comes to 0.96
